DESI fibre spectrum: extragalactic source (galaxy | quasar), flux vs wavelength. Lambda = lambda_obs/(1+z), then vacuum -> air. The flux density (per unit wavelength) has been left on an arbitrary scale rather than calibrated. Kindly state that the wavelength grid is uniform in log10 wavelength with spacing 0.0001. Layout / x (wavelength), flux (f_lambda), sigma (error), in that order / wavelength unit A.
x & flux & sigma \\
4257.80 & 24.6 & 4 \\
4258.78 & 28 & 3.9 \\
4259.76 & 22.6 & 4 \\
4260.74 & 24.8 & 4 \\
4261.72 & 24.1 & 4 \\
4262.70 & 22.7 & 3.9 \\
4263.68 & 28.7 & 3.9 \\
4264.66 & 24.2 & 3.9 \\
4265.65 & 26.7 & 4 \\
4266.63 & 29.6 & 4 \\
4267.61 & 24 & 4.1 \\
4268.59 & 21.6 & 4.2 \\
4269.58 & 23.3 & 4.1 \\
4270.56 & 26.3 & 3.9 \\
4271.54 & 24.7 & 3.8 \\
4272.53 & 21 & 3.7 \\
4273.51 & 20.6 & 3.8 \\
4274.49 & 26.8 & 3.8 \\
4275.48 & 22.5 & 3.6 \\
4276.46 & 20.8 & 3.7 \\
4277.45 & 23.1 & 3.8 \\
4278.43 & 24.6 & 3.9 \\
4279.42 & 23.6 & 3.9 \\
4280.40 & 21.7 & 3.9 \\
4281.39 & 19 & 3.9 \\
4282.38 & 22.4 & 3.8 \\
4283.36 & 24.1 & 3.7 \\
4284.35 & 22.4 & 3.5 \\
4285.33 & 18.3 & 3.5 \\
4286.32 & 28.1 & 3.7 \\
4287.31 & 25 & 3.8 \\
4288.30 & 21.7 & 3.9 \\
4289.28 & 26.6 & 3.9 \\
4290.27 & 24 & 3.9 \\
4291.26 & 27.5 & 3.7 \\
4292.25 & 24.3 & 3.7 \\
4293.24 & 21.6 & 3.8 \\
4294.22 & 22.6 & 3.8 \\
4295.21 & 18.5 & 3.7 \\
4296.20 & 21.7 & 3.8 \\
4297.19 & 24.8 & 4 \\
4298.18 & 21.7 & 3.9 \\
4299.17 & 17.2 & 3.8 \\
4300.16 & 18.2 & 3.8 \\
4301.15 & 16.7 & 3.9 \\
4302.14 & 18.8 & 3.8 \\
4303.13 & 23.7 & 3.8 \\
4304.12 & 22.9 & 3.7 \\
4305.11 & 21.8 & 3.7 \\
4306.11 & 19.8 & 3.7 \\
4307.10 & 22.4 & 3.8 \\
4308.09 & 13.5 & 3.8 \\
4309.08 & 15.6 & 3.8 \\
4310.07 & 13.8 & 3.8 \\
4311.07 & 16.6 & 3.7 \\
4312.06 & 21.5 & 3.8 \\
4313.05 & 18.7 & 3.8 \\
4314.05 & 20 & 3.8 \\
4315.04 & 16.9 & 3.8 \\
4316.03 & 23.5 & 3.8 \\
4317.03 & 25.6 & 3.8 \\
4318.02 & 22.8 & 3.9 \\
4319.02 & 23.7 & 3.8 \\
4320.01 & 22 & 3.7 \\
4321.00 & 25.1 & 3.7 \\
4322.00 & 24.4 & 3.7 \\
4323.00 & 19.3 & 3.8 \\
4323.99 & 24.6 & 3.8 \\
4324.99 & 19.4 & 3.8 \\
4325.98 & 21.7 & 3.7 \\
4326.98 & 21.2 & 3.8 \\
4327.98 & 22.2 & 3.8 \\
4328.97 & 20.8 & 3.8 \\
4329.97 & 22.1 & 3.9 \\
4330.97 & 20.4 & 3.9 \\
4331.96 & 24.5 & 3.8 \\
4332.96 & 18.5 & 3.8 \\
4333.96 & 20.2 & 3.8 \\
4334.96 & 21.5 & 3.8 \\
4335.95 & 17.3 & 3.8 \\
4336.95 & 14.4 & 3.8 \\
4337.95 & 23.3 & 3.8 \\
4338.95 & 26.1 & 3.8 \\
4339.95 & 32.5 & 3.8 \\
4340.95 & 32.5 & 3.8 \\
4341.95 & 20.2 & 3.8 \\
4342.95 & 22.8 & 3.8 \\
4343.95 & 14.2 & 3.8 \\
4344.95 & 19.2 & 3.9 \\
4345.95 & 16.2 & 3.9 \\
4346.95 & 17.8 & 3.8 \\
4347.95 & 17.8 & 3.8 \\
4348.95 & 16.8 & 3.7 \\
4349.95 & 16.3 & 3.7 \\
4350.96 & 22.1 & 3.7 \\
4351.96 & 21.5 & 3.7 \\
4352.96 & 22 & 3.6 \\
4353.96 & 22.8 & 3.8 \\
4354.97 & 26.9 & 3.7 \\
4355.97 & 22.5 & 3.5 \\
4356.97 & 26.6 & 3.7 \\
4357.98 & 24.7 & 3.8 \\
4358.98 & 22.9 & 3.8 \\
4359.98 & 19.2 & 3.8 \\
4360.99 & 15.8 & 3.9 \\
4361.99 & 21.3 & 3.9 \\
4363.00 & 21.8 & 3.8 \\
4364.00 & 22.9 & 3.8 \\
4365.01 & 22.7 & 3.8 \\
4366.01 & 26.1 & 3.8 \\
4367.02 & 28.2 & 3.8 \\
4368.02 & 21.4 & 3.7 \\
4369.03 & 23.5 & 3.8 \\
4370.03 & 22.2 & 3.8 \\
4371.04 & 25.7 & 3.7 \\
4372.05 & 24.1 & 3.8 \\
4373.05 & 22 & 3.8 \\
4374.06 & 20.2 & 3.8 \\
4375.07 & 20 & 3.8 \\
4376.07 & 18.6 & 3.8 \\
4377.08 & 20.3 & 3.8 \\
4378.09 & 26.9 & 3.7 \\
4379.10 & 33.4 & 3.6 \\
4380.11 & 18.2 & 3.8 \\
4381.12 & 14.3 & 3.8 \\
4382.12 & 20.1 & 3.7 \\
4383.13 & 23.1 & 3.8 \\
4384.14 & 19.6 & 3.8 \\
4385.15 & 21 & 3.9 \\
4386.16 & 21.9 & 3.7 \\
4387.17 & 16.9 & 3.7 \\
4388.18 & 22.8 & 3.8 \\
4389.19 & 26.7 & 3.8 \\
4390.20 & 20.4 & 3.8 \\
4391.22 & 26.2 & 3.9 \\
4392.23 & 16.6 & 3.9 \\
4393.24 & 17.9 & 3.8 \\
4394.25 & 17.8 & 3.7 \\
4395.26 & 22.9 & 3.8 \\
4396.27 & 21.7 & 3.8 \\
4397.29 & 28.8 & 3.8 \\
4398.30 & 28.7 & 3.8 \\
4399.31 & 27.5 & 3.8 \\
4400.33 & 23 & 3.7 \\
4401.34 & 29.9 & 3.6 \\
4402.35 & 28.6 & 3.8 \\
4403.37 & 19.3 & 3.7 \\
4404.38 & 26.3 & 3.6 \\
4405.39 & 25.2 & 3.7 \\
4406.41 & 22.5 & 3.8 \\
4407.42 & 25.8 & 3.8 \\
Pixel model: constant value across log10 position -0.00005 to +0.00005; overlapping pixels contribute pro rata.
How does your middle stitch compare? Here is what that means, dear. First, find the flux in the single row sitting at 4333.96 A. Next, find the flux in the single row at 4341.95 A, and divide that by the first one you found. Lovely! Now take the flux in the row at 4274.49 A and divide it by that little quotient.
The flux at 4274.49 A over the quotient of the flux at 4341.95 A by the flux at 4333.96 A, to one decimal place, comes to 26.8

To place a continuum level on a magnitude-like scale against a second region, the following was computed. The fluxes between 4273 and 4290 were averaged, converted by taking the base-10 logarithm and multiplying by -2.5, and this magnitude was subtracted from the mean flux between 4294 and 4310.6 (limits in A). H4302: 23.0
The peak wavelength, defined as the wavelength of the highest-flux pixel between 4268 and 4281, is 4274.49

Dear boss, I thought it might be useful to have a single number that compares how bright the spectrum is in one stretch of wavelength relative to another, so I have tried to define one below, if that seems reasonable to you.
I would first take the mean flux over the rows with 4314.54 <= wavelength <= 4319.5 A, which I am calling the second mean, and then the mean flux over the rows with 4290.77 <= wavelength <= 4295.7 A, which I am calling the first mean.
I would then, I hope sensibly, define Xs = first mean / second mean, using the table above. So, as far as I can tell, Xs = 1.02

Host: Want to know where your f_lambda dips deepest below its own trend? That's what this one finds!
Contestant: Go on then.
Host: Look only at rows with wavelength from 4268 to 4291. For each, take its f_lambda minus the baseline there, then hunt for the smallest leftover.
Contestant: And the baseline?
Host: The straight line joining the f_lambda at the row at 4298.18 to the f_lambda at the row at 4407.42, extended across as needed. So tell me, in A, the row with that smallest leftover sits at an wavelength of 4285.33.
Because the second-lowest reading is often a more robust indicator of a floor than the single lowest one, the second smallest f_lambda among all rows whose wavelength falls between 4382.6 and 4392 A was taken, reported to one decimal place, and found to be 19.6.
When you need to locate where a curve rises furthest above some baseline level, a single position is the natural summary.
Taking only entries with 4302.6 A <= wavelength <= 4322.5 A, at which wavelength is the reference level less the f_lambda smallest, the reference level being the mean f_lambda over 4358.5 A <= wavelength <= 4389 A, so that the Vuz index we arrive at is 4317.03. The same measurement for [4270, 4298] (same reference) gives 4286.32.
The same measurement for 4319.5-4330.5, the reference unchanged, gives 4321.00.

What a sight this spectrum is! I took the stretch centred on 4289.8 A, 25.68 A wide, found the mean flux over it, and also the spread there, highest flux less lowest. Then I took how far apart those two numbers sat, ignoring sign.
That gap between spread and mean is 11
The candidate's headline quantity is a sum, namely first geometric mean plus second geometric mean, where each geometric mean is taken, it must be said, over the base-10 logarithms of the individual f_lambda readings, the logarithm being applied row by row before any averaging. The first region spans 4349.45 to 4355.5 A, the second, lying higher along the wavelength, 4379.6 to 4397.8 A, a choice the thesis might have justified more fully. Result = 2.65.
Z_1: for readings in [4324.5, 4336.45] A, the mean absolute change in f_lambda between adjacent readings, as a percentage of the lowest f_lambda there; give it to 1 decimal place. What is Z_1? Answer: 13.4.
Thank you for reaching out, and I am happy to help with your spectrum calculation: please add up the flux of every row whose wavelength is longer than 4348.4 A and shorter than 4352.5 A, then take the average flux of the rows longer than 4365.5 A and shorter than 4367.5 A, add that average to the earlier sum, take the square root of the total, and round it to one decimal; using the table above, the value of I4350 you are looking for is 10.2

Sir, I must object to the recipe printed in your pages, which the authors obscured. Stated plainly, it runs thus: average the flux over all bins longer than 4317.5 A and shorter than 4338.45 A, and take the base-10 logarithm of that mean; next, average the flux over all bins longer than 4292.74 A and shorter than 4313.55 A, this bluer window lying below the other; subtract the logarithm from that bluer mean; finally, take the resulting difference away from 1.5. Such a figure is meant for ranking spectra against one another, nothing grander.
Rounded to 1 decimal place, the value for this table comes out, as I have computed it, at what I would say -16.8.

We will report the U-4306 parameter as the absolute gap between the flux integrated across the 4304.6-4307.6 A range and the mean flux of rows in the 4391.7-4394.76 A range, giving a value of 46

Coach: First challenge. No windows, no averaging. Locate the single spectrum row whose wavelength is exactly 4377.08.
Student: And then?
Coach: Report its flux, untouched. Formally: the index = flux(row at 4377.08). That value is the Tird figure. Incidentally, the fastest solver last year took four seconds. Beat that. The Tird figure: 20.3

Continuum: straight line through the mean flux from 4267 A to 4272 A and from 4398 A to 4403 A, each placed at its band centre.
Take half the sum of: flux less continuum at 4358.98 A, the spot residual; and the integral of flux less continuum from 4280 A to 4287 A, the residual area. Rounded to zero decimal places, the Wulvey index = -9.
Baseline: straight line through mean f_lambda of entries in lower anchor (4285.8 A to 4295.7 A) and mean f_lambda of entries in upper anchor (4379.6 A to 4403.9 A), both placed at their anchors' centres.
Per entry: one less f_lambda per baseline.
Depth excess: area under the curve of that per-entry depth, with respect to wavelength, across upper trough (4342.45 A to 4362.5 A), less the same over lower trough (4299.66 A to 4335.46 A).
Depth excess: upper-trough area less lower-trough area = -2.2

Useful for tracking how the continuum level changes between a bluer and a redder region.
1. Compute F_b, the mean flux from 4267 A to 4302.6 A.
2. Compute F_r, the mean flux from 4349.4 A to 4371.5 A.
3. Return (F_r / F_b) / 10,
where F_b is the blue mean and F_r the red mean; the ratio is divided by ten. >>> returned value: 0.101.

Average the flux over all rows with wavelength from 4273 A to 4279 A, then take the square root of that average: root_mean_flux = 4.80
